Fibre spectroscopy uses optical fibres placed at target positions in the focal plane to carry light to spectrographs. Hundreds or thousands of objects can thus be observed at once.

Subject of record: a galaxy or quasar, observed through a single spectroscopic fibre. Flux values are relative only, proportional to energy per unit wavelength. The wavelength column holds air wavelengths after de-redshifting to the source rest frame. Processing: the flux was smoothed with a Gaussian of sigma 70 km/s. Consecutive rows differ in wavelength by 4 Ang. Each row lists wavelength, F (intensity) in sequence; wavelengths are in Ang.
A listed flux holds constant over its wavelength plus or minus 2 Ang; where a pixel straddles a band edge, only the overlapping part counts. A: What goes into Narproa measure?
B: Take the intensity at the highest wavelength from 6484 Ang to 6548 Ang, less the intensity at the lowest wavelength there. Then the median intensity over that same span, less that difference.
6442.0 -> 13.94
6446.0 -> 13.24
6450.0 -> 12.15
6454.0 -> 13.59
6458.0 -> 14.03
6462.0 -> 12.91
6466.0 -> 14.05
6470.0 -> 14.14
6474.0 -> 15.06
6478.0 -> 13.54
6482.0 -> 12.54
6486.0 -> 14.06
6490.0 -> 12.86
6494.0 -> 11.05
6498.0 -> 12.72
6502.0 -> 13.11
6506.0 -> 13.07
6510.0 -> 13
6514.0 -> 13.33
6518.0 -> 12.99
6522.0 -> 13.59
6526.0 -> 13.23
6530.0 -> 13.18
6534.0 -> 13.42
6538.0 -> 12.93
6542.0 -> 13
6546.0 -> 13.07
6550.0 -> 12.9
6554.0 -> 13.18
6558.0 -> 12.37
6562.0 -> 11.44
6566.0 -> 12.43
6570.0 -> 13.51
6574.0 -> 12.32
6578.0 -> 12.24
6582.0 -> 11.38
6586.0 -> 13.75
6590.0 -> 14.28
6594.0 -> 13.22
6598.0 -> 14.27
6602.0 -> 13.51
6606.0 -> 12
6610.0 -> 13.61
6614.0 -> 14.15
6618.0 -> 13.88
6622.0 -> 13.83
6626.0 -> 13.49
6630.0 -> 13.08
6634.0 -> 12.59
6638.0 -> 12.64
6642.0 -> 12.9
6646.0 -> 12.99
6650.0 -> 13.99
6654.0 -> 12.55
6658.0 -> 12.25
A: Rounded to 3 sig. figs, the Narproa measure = 14.1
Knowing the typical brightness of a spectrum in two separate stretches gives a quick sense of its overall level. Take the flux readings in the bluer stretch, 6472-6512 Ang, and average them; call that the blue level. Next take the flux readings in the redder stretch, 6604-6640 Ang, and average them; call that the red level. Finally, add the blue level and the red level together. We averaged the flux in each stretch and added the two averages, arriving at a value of 26.4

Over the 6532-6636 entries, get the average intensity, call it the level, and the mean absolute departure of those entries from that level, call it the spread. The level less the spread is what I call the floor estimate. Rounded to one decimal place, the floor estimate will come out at 12.4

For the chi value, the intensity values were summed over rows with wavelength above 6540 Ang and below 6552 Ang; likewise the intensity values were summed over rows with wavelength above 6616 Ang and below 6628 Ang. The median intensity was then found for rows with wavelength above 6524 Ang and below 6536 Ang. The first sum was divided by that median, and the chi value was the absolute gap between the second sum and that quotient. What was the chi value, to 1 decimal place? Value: 38.3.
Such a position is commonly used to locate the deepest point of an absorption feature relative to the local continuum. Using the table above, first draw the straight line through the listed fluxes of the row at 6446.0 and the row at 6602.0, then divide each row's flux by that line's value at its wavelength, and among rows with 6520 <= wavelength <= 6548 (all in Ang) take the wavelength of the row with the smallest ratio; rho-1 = 6538.0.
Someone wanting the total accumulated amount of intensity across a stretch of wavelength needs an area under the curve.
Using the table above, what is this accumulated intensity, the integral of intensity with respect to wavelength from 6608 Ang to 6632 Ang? 328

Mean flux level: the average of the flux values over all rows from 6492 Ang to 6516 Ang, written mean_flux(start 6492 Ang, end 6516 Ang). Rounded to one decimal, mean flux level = 12.7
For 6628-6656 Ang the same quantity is 13.0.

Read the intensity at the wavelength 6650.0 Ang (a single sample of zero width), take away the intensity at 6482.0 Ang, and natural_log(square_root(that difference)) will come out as 0.19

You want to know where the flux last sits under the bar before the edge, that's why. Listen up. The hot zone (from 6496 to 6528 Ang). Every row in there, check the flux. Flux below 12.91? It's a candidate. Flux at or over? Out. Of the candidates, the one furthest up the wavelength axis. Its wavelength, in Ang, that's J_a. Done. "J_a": 6498.0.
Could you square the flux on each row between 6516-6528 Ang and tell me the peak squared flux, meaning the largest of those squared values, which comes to 185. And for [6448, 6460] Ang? 197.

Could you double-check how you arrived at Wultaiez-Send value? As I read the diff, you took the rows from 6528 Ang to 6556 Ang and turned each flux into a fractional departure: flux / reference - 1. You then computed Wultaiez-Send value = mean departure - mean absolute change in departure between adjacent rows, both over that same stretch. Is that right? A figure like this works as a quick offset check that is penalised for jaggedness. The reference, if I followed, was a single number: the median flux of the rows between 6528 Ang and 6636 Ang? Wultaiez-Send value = -0.023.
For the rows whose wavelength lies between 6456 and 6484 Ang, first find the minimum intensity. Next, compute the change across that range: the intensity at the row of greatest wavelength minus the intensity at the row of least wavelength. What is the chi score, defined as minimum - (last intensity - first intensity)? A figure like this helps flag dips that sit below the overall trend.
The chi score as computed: 14.0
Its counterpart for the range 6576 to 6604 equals 10.1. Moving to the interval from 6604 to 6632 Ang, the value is 10.9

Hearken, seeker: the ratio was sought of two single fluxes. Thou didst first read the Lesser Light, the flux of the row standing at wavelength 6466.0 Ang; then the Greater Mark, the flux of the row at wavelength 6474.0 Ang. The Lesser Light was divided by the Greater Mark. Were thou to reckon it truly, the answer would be 0.93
